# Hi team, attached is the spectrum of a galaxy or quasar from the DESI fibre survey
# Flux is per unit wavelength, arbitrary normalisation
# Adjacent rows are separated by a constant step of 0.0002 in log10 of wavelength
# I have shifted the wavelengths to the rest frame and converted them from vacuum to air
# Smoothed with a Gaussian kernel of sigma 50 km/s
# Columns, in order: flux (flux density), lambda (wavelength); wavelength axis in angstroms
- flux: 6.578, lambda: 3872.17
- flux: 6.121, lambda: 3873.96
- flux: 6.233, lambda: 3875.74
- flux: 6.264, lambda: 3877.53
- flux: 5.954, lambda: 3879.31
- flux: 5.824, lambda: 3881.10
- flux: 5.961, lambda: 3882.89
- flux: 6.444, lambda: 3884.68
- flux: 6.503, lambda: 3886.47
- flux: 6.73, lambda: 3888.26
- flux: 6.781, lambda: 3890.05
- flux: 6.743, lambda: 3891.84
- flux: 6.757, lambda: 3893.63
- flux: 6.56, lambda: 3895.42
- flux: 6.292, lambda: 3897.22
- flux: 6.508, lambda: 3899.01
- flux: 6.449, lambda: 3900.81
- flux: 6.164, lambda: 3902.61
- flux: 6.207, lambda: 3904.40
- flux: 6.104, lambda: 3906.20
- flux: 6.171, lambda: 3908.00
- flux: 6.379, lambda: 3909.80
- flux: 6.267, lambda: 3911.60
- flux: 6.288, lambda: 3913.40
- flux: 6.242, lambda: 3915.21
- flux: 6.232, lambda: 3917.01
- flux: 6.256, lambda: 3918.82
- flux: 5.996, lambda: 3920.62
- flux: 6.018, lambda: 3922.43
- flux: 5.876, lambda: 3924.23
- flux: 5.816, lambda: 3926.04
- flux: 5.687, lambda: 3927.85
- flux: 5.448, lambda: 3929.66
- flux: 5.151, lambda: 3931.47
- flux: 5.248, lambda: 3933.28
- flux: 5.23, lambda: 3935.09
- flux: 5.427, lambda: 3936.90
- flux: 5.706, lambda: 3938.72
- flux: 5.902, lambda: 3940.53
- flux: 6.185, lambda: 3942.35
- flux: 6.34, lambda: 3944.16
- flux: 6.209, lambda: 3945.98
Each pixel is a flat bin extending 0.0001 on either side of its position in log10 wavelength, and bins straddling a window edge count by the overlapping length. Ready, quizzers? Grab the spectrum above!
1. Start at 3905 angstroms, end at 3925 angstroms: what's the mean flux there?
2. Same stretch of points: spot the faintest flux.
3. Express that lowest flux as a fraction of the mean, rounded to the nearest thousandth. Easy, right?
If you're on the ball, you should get 0.953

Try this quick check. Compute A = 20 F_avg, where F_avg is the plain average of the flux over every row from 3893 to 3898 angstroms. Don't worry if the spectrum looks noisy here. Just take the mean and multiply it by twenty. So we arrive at 131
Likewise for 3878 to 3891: 126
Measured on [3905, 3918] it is 125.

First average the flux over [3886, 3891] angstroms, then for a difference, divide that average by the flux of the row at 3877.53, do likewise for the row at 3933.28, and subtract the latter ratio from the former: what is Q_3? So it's -0.21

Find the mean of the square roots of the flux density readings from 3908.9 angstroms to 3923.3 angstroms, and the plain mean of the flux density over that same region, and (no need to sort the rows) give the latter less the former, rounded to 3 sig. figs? 3.72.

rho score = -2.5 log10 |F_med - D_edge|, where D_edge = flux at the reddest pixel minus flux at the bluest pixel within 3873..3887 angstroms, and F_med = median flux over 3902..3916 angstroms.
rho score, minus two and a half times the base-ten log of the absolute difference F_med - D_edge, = -1.92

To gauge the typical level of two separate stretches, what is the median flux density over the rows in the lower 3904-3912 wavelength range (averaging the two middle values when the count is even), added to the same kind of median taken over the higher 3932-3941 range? 11.6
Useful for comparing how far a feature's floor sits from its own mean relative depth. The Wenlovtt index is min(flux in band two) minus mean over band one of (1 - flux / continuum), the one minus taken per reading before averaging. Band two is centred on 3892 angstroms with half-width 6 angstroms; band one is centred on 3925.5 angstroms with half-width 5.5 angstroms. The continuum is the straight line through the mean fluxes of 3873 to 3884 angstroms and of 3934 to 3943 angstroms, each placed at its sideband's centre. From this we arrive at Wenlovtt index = 6.30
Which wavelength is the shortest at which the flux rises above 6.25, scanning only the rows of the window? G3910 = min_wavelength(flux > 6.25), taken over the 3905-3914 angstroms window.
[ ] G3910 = 3909.80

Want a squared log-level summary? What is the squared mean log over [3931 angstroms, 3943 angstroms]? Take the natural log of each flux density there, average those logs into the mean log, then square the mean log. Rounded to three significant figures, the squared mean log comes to 2.93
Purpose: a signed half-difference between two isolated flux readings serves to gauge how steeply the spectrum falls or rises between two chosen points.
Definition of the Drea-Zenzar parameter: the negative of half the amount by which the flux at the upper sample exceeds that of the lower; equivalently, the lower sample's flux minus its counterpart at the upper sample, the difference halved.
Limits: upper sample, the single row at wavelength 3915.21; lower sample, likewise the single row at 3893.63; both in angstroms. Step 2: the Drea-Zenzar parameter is 0.26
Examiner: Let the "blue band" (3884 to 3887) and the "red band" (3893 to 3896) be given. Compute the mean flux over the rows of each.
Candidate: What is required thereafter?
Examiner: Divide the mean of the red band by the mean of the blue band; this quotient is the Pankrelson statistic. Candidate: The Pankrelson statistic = 1.03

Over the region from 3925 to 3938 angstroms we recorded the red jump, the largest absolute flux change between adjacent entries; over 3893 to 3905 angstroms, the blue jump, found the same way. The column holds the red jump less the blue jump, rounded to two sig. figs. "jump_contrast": 0.012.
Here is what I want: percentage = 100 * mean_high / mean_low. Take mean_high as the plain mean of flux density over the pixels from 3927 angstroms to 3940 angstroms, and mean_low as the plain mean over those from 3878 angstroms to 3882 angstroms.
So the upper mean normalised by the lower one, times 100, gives 92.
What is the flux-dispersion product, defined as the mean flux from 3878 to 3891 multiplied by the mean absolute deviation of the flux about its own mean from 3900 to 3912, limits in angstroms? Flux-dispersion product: 0.63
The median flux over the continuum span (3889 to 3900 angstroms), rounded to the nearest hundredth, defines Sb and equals 6.65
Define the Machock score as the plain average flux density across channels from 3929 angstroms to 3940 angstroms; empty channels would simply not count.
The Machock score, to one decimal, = 5.4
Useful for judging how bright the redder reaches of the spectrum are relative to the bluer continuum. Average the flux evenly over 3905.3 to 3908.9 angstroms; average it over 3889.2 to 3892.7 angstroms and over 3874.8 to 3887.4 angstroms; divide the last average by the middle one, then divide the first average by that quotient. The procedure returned 6.73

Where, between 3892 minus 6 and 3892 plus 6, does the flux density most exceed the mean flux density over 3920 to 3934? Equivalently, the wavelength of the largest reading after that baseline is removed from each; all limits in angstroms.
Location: 3890.05 angstroms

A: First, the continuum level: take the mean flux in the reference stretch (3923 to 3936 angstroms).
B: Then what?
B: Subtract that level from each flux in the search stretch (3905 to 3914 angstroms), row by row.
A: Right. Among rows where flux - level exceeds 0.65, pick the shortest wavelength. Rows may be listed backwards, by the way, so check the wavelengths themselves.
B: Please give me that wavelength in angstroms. 3908.00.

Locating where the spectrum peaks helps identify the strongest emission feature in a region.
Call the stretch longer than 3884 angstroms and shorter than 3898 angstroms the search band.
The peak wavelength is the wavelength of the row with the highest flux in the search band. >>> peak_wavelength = 3890.05 angstroms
